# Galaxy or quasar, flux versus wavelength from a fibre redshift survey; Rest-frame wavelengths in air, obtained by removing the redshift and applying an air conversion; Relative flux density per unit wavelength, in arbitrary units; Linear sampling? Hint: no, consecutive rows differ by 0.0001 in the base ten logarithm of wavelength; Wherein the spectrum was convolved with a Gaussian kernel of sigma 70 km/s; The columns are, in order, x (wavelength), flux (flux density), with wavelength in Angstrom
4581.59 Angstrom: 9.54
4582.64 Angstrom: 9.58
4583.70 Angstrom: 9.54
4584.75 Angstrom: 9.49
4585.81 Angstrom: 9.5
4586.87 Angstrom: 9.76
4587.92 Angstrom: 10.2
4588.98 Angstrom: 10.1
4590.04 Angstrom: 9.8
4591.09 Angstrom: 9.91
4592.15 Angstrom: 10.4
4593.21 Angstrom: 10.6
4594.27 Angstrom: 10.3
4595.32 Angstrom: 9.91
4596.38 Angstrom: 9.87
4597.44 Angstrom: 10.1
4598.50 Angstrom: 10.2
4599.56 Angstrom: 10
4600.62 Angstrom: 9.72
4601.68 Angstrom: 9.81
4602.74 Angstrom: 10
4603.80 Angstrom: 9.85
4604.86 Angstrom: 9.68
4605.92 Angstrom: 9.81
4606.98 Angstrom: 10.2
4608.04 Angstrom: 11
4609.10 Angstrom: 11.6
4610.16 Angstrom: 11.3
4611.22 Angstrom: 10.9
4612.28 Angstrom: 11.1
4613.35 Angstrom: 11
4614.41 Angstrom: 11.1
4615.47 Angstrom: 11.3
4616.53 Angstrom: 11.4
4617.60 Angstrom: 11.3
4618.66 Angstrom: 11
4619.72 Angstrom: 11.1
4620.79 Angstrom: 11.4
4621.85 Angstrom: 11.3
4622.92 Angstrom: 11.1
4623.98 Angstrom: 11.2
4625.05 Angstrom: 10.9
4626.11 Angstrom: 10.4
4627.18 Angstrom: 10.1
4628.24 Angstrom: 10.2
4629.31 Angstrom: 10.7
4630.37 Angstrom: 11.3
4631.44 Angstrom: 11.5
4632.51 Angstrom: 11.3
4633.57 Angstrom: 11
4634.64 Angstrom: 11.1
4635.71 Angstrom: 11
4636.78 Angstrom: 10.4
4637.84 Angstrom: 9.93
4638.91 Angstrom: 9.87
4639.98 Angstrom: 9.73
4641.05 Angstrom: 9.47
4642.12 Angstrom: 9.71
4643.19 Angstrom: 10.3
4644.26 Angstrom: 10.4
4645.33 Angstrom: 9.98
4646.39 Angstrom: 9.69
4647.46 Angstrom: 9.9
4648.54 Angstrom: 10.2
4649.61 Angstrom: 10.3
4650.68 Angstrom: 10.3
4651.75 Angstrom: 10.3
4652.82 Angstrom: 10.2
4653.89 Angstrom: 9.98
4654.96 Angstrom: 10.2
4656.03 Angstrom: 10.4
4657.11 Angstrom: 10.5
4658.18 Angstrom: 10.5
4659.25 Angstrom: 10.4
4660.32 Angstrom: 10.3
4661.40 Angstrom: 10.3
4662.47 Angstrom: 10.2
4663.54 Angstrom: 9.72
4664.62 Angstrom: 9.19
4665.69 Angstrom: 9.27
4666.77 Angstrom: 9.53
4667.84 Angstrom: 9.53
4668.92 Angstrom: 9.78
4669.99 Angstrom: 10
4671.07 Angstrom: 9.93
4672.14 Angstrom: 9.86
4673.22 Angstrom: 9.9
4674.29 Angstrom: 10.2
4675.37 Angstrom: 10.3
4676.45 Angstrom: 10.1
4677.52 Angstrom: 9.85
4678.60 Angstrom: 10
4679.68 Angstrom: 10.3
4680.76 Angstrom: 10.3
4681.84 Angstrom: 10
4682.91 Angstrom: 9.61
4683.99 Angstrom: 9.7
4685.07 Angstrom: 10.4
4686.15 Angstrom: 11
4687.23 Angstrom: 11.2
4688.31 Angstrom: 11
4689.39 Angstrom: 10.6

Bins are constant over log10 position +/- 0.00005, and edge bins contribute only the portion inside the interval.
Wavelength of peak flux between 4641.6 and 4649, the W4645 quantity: 4644.26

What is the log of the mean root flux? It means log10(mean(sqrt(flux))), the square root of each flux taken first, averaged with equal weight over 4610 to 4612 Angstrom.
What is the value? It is 0.523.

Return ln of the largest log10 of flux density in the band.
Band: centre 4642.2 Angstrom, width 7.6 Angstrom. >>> 0.02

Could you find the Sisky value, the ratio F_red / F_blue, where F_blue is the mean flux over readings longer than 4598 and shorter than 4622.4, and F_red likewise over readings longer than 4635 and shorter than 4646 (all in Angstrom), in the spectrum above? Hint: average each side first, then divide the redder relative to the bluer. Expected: 0.94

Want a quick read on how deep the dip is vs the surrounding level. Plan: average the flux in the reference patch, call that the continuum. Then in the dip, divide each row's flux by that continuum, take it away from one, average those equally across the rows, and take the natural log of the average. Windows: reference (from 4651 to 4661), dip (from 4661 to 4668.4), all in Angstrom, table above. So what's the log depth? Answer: -2.8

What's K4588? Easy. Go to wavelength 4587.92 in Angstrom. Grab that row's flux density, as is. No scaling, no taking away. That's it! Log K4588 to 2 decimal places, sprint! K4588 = 10.20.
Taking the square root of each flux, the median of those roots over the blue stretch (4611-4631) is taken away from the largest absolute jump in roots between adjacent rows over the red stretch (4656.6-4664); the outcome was -3.26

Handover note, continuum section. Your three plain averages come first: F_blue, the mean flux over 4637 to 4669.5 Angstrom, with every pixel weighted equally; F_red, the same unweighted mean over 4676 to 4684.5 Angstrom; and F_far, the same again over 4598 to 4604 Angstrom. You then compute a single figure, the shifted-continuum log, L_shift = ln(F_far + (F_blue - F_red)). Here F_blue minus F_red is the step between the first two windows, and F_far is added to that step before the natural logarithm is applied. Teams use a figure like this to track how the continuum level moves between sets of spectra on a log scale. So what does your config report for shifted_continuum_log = 2.30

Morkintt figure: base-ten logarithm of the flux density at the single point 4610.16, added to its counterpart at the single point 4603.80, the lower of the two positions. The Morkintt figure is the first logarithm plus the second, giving 2.05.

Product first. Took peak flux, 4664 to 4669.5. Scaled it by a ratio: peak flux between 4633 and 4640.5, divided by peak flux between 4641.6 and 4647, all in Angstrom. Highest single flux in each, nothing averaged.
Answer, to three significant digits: 10.4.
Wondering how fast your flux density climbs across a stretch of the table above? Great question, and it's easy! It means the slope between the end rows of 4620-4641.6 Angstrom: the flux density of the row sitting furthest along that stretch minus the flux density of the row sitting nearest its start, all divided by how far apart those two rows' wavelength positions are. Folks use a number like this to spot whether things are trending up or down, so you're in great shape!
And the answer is -0.10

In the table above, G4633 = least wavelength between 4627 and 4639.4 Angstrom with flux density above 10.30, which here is 4629.31 Angstrom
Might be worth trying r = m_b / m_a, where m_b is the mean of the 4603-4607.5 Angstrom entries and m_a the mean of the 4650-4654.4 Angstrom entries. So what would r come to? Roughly 0.97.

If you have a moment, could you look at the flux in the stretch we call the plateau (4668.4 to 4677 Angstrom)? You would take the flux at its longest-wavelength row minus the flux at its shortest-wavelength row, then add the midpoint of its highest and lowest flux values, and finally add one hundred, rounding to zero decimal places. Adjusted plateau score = 110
